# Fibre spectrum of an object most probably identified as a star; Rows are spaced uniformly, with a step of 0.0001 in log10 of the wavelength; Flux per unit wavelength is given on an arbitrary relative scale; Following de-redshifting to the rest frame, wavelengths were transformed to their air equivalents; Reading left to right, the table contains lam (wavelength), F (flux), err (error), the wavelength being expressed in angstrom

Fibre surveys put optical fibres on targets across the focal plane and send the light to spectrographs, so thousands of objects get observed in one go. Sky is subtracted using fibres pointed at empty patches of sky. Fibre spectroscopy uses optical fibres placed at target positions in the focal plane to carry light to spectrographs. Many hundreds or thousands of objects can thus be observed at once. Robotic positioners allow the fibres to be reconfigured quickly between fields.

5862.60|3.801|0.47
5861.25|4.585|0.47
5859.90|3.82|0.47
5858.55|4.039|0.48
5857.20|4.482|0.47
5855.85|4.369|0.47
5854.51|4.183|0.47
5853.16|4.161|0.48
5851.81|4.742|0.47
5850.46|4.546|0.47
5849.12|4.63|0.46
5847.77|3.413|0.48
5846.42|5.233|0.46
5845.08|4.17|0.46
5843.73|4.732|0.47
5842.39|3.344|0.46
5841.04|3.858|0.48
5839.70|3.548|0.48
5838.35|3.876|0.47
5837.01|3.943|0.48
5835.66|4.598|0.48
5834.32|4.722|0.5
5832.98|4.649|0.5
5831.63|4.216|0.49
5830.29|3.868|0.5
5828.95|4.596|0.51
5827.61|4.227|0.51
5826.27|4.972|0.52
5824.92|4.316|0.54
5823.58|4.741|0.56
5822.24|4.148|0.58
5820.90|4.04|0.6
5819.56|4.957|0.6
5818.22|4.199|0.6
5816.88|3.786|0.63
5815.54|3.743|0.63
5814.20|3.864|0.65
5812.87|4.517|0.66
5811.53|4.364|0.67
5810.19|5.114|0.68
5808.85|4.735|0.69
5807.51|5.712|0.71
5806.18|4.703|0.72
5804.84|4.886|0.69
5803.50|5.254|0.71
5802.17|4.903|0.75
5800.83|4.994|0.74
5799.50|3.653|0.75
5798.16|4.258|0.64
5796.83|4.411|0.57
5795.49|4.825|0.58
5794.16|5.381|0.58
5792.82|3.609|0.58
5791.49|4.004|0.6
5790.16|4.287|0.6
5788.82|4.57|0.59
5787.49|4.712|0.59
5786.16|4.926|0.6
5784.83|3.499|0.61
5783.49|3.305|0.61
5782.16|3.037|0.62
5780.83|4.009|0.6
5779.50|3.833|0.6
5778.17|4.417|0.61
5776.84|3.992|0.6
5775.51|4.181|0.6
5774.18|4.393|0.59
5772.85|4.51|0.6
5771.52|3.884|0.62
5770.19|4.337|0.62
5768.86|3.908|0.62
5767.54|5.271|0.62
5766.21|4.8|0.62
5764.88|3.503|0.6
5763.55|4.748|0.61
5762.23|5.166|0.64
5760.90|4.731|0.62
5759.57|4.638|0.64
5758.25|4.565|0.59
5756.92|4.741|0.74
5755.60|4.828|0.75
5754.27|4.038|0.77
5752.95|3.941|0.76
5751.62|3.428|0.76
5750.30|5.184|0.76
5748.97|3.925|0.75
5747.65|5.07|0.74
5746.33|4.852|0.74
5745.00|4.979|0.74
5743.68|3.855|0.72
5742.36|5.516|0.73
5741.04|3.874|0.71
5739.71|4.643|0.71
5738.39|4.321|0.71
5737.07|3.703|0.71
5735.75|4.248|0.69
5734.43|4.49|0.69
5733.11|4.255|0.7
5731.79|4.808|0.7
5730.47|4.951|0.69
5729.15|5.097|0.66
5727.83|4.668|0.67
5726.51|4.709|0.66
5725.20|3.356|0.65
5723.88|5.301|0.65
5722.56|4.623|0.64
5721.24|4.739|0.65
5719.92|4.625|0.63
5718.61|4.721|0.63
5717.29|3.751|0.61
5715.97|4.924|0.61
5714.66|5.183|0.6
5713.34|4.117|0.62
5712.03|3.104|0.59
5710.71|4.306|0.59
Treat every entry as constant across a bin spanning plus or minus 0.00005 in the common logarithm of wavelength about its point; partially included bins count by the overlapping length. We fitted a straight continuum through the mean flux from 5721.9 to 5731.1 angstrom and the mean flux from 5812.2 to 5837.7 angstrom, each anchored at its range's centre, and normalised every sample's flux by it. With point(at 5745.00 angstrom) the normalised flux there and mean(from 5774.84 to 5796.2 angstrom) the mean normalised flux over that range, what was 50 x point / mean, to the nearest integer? 58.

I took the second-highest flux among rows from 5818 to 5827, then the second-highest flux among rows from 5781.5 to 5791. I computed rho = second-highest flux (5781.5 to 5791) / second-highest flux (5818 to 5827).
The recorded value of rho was 0.95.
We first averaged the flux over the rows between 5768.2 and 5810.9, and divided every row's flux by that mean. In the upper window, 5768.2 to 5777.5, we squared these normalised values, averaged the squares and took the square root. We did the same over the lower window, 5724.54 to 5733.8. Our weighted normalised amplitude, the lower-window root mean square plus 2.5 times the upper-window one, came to 3.43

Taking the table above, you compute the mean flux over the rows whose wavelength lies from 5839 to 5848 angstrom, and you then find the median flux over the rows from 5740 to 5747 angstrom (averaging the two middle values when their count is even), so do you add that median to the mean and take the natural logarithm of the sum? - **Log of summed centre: 2.19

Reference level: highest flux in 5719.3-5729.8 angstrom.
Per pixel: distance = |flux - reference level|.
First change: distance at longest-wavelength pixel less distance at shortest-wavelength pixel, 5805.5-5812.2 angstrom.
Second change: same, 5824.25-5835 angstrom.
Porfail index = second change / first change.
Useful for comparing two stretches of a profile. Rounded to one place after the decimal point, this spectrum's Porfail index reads -1.2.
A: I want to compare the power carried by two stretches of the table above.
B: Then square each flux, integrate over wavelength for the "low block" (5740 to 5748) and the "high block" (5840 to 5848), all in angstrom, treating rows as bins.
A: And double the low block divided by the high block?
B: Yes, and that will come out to 2.5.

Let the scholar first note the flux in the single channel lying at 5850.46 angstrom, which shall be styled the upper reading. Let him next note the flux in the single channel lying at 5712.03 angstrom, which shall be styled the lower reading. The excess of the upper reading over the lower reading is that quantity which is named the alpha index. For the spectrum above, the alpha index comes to 1.44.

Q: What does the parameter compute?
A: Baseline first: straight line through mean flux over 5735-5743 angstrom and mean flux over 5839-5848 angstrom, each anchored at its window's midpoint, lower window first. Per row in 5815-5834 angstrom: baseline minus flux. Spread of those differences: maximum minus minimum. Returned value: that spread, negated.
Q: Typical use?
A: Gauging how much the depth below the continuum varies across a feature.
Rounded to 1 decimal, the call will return -1.3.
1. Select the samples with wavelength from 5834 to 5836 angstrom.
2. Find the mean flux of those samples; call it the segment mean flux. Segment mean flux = 4.7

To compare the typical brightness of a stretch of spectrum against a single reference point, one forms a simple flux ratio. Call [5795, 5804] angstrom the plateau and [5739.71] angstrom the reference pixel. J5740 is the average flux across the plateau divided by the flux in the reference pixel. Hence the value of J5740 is 0.99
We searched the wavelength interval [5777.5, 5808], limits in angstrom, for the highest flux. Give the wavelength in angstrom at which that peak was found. 5807.51 angstrom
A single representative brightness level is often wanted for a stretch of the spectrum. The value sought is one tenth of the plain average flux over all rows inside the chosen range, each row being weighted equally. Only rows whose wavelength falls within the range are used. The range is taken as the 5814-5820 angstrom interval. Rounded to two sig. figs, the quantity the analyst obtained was 0.41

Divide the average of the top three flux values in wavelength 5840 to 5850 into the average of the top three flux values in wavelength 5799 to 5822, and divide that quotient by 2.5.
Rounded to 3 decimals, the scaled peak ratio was 0.441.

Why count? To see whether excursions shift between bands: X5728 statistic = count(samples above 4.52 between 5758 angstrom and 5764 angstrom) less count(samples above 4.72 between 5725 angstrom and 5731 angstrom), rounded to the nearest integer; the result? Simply 3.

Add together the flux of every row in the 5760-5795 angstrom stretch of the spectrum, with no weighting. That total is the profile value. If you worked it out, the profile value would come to 111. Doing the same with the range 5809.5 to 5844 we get 111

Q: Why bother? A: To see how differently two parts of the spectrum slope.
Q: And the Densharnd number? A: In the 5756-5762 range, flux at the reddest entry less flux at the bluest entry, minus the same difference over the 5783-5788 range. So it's -1.4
